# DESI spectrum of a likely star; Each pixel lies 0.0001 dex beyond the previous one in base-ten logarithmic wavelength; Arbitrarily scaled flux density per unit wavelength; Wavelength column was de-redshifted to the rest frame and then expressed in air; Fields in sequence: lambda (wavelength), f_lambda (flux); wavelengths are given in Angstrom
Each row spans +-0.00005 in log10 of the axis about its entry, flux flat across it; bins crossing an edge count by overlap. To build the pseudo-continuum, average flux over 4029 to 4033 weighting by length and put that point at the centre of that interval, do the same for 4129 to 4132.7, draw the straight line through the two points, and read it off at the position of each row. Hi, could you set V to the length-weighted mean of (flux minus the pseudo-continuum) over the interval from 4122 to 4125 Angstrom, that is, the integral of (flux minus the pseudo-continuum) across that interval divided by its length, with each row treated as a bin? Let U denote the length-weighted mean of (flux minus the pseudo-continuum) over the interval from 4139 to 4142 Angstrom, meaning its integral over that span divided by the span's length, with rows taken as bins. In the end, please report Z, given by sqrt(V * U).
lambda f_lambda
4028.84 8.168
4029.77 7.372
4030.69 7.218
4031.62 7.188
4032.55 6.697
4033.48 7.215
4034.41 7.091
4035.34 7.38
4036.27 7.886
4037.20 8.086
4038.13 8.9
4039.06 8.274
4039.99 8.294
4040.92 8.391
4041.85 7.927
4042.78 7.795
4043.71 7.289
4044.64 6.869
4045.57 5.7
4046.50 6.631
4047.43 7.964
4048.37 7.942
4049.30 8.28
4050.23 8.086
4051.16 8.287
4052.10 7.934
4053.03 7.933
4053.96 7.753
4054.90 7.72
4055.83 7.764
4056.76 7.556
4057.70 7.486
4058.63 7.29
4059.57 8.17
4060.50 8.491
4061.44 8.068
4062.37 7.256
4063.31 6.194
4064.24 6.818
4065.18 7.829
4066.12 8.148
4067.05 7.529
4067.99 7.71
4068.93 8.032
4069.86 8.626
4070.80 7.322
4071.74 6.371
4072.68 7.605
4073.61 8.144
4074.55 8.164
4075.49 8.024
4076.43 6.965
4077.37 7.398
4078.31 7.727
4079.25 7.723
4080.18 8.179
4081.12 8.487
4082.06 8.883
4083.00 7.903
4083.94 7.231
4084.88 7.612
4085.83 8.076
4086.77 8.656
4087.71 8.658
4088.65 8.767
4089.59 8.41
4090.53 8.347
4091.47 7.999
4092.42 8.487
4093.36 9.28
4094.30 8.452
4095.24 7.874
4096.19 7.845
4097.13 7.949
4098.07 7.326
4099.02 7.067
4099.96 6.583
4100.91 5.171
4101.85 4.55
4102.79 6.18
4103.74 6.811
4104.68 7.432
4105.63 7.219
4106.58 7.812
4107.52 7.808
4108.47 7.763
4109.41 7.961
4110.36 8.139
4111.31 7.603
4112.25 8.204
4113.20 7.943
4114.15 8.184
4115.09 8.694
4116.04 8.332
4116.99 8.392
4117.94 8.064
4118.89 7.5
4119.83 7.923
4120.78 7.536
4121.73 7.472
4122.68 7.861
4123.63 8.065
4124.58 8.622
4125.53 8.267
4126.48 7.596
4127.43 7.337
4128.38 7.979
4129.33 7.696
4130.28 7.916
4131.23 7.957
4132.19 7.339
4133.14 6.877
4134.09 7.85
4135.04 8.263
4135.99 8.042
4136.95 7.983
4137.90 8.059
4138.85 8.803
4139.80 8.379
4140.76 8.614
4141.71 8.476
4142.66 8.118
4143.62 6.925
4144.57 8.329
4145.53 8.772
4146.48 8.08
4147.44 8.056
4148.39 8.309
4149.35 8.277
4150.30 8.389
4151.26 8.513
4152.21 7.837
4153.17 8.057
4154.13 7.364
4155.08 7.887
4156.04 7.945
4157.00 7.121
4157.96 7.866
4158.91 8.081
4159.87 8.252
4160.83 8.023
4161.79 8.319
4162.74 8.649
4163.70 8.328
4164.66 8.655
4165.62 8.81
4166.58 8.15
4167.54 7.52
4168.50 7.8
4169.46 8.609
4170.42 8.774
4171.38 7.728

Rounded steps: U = 0.8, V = 0.45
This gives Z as 0.59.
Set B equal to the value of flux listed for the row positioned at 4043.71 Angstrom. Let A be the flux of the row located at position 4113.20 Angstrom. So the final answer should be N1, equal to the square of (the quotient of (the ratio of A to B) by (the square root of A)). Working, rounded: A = 7.943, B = 7.289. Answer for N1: 0.150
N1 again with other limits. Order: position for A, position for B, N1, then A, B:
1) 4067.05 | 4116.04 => 0.108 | 7.529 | 8.332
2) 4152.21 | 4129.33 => 0.132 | 7.837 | 7.696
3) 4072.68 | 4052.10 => 0.121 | 7.605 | 7.934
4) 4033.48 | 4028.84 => 0.108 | 7.215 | 8.168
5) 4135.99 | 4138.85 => 0.104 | 8.042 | 8.803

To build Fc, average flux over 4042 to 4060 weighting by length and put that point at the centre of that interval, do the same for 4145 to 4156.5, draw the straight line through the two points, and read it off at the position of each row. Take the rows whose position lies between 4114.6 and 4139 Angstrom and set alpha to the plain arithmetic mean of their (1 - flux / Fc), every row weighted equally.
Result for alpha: 0.008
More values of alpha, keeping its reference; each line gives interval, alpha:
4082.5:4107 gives 0.029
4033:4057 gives -0.020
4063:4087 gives -0.001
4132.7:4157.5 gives 0.005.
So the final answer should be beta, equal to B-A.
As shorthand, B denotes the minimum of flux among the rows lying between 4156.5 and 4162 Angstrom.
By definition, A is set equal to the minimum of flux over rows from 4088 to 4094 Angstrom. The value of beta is -0.9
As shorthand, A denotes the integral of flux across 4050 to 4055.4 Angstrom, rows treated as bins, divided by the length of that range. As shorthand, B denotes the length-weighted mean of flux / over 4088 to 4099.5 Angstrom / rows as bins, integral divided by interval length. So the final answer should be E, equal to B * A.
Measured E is 64.8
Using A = 7.9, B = 8.16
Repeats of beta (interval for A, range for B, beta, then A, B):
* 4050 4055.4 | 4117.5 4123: -0.2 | 7.72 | 7.472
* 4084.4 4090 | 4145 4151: 0.4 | 7.612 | 8.056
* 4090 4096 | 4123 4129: -0.5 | 7.874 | 7.337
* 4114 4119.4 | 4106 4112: 0.1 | 7.5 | 7.603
